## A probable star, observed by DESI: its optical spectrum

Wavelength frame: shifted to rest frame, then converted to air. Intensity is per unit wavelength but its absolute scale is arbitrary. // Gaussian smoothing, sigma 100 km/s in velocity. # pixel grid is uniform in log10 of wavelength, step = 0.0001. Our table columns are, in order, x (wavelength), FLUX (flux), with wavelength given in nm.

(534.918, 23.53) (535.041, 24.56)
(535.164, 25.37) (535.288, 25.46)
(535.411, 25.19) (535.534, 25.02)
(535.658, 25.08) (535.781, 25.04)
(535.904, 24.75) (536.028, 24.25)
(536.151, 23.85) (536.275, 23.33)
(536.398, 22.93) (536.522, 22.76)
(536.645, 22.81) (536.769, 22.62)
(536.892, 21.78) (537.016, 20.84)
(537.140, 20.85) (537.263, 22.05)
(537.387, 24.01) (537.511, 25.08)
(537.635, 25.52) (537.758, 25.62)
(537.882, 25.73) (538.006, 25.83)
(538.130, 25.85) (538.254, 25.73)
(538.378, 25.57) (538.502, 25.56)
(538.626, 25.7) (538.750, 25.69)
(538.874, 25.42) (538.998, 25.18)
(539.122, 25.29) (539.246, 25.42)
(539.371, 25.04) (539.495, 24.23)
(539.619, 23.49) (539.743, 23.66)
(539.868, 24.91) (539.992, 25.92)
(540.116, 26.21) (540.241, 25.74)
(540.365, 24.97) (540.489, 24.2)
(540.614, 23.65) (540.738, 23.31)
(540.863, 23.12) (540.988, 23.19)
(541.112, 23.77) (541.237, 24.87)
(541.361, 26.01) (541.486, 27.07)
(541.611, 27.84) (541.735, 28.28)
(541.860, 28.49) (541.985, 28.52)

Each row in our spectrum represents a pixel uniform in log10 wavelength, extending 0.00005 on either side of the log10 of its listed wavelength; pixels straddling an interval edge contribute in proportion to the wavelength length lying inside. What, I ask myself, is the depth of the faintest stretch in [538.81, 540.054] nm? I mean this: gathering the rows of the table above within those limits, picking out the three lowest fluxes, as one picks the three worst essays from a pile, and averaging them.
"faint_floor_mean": 23.8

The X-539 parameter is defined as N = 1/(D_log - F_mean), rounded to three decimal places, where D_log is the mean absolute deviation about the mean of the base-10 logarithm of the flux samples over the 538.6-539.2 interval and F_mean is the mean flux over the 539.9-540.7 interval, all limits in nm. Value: -0.040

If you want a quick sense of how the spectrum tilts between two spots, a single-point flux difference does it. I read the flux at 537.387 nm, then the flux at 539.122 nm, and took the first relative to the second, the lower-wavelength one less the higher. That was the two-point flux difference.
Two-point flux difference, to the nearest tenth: -1.3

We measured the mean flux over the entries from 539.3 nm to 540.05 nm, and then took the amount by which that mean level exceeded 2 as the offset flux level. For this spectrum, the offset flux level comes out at 22.5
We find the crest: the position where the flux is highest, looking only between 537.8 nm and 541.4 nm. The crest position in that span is 540.116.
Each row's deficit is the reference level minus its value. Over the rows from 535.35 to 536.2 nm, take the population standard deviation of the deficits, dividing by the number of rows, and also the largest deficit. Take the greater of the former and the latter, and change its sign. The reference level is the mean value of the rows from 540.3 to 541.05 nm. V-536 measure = -0.47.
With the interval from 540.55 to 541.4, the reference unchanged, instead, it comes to -0.99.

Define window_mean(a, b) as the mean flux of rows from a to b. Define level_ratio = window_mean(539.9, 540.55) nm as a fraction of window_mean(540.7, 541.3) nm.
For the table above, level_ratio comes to 1.07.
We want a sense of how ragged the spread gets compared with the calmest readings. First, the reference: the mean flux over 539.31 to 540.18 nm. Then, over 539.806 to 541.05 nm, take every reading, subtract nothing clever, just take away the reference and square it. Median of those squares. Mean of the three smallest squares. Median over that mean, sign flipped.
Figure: -9.9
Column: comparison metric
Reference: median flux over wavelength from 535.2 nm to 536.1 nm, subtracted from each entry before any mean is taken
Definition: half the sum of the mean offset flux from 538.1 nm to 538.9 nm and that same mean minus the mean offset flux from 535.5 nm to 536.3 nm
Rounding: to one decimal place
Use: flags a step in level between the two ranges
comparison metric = 0.9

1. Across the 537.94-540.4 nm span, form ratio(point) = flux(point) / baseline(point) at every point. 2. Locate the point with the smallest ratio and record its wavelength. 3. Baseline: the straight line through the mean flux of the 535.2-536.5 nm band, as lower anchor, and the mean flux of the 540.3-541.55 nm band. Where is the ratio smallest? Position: 539.619 nm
